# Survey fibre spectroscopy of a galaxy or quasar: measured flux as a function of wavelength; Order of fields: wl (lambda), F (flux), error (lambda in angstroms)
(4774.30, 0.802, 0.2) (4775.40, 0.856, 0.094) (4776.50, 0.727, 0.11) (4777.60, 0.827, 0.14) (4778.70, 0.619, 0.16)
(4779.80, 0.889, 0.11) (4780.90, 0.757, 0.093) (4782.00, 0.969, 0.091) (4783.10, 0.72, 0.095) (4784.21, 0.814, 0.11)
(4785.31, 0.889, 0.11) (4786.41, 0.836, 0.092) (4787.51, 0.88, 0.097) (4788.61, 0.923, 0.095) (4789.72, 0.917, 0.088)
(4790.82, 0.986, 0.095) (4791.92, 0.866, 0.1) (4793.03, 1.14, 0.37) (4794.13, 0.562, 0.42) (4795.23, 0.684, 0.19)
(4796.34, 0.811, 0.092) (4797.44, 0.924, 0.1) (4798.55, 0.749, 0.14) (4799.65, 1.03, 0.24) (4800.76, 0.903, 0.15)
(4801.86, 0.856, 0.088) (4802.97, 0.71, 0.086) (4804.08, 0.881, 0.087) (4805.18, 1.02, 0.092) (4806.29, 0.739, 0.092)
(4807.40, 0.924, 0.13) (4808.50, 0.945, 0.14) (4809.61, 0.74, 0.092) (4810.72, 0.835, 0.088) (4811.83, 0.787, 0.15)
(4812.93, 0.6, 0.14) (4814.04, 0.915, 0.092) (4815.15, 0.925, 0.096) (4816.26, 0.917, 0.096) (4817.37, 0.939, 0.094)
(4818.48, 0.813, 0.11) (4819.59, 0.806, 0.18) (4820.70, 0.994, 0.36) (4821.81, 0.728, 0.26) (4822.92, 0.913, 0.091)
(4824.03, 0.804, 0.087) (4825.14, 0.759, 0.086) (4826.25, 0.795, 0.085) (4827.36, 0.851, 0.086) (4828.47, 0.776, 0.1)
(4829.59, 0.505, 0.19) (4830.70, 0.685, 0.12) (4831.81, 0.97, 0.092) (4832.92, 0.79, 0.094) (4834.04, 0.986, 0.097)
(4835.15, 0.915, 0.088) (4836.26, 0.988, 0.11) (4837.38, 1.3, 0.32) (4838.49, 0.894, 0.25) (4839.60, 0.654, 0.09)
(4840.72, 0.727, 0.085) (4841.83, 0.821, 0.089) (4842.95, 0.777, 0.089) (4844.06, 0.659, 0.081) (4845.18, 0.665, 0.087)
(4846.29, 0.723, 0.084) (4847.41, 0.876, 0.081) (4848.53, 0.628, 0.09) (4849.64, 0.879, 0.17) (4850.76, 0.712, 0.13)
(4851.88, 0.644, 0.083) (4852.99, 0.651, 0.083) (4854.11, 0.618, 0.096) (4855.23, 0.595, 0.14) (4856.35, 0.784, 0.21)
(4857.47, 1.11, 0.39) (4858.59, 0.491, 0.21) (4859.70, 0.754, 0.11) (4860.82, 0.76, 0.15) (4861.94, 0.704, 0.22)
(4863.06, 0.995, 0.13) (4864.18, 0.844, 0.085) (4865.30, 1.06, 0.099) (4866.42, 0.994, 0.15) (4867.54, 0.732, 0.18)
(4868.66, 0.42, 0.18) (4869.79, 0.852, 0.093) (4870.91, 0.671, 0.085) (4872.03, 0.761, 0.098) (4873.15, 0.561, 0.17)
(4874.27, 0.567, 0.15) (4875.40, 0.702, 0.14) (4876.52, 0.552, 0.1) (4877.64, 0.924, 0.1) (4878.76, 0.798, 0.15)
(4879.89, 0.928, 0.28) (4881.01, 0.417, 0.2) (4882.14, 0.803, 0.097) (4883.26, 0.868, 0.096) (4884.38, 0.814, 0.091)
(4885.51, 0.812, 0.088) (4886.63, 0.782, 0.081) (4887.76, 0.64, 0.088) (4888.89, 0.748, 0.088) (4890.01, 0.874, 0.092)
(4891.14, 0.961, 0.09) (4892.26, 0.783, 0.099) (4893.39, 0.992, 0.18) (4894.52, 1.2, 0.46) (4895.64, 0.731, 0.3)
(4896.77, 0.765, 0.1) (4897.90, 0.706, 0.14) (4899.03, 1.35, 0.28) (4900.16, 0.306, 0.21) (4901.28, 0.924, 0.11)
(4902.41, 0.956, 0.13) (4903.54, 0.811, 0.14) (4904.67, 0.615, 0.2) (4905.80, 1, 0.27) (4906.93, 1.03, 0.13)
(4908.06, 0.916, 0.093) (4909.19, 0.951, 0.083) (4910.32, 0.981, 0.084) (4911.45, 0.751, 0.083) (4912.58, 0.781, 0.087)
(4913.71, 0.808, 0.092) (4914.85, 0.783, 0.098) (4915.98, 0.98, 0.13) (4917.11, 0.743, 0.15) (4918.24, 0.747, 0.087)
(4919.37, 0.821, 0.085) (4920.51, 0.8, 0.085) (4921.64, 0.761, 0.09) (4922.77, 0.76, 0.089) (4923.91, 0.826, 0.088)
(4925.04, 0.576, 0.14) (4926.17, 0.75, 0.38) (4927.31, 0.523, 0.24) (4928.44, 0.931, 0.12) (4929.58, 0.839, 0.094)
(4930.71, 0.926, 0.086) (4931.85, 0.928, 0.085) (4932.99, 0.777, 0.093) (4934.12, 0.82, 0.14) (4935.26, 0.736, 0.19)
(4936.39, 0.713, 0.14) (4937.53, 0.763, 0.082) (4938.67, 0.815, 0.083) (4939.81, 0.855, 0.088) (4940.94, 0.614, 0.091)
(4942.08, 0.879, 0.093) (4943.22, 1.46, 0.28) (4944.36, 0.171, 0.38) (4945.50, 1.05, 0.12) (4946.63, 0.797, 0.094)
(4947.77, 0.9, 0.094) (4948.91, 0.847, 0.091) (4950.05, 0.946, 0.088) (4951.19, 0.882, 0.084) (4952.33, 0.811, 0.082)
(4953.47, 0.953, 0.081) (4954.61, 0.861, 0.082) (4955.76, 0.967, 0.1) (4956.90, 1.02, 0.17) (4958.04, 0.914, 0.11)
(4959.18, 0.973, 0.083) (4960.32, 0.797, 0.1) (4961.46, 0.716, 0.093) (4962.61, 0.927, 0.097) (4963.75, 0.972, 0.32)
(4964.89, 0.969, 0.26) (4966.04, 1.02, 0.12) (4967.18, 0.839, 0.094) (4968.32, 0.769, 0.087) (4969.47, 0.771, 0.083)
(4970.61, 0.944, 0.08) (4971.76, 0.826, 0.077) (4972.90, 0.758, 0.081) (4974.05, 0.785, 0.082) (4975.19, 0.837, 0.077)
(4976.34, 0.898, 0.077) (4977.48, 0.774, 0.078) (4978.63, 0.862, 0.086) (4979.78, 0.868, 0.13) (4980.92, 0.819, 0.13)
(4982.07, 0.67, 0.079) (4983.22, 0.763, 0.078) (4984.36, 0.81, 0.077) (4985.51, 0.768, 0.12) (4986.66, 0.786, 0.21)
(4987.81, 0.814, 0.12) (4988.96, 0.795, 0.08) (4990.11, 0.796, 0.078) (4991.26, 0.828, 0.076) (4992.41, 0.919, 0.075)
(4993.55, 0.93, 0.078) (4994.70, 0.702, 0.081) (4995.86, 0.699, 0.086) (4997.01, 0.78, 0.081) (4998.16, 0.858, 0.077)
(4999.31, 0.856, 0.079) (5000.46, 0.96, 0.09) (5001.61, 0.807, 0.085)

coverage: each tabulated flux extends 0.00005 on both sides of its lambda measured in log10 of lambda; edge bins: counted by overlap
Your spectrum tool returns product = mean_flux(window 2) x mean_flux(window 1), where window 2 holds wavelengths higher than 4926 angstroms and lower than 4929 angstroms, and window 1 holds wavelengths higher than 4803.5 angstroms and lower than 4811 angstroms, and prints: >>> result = 0.64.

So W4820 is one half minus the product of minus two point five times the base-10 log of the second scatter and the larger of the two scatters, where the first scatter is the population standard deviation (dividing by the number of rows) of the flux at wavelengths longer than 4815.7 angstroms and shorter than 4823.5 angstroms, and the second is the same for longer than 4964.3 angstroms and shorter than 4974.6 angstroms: 0.26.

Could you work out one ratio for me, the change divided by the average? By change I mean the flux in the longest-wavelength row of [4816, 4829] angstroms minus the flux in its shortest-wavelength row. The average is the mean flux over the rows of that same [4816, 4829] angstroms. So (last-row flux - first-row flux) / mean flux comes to -0.17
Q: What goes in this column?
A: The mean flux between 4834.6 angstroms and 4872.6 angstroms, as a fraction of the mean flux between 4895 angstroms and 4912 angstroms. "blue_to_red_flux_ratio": 0.92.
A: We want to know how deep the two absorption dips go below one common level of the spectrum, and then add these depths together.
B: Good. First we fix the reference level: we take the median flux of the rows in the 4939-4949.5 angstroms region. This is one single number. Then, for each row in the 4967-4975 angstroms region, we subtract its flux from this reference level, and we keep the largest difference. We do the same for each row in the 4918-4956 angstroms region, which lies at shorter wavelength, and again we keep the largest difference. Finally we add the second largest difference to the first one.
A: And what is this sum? 0.78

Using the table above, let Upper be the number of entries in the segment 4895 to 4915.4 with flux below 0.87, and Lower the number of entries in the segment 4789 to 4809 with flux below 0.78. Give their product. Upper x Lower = 50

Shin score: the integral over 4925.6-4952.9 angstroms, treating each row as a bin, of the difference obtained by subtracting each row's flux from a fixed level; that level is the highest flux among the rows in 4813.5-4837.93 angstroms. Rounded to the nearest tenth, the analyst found 13.0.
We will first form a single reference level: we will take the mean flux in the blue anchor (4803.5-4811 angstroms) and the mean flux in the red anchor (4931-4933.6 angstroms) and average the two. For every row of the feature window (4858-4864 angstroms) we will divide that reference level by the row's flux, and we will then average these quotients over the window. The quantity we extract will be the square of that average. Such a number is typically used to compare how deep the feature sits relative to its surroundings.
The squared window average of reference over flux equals 1.5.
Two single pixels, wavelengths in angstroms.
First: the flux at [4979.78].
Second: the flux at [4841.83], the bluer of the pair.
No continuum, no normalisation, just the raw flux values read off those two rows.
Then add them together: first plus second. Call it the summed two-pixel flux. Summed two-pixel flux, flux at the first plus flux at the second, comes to 1.69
